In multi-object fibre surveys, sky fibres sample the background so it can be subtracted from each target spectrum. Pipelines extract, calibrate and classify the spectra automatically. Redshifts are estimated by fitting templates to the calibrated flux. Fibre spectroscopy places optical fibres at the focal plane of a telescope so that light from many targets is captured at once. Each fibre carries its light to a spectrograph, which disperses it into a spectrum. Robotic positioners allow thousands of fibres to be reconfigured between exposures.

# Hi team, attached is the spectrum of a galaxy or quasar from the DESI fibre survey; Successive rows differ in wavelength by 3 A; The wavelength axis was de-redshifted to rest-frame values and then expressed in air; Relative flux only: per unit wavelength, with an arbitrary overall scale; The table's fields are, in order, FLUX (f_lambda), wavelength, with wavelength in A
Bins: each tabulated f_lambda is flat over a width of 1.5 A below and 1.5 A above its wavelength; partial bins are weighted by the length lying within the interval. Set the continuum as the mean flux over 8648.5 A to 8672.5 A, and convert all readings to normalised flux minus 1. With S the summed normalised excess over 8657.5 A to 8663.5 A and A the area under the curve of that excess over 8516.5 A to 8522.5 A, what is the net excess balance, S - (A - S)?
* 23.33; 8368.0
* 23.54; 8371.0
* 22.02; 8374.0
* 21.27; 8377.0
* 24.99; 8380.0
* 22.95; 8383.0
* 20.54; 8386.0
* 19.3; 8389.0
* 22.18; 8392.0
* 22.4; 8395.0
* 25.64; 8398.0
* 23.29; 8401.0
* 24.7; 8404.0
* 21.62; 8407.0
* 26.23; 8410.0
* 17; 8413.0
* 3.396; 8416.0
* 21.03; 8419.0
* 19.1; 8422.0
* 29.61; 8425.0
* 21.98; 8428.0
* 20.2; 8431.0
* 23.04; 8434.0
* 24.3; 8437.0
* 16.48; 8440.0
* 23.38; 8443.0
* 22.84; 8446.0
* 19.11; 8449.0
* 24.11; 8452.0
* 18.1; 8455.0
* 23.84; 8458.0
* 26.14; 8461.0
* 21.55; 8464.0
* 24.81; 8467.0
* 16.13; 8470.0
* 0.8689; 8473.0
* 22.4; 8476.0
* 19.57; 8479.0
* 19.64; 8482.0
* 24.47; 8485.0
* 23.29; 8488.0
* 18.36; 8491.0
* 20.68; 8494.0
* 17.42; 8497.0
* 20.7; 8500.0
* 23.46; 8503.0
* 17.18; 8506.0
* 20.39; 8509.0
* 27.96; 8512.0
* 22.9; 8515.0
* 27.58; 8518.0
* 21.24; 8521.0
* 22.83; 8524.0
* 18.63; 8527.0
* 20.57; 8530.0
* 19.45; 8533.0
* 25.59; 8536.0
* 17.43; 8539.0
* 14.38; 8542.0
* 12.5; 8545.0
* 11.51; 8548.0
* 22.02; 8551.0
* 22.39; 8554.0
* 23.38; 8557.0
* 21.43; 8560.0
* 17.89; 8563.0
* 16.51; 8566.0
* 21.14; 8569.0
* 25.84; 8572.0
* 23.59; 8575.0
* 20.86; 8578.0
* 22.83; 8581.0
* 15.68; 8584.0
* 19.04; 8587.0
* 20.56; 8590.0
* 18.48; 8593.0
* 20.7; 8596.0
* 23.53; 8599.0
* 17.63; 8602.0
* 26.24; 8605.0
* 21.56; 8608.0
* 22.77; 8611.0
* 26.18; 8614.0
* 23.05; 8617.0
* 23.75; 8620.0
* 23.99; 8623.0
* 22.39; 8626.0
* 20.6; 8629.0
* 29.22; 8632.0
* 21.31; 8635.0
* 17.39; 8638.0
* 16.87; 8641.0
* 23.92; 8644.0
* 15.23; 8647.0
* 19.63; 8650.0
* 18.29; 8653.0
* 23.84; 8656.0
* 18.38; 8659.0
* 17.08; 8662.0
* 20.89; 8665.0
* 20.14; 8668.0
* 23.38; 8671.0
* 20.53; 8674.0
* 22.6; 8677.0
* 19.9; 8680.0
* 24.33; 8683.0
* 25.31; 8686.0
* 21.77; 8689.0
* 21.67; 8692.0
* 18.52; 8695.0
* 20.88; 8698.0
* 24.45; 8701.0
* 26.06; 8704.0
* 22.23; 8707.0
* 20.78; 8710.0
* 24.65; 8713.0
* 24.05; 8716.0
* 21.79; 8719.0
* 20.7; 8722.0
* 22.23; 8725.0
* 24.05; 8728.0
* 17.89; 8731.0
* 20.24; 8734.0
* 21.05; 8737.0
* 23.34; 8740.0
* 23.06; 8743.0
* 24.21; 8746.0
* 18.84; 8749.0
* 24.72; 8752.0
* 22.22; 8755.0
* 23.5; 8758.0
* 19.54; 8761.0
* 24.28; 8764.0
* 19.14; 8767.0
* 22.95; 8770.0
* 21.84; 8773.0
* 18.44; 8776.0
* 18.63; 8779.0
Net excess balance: -1.7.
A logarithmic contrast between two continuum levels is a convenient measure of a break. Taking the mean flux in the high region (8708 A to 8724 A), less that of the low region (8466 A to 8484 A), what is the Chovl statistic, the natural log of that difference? 1.6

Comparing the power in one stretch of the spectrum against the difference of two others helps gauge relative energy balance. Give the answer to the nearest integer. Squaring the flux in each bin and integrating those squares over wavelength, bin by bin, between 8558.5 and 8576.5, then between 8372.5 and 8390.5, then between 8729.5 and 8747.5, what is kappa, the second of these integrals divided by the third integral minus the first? 26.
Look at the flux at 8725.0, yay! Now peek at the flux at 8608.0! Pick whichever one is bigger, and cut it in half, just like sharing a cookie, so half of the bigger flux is 11.1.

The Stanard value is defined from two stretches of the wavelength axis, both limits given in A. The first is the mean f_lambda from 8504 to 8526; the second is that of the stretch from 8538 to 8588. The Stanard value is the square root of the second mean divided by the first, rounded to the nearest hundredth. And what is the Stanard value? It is 0.92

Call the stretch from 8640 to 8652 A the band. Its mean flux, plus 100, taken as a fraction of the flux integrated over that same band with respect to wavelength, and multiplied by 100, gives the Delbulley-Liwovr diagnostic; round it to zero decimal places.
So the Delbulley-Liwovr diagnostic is 52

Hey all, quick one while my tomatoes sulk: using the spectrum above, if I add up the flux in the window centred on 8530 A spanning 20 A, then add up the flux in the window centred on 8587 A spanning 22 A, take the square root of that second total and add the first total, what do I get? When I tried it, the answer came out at 157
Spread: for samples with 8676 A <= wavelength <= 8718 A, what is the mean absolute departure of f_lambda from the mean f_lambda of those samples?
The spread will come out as 1.8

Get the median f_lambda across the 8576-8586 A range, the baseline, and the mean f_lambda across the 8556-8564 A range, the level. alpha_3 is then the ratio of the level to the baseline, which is 1.00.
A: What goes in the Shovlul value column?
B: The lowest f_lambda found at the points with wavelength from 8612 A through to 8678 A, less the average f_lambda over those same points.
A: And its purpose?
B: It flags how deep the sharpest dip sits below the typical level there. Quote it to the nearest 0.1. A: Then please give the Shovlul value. -6.1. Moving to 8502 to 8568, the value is -8.8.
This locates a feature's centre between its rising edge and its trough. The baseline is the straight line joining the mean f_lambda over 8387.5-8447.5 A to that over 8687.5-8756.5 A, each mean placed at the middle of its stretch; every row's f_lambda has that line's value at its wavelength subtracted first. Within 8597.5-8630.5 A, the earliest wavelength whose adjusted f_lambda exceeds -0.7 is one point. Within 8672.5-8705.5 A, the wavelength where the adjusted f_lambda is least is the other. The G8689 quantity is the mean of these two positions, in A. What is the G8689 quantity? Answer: 8647.0 A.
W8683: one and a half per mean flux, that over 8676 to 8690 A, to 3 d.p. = 0.066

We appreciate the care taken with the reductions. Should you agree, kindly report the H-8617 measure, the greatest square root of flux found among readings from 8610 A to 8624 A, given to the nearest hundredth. 5.12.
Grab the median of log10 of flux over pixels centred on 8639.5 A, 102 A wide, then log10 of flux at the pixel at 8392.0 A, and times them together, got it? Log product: 1.79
